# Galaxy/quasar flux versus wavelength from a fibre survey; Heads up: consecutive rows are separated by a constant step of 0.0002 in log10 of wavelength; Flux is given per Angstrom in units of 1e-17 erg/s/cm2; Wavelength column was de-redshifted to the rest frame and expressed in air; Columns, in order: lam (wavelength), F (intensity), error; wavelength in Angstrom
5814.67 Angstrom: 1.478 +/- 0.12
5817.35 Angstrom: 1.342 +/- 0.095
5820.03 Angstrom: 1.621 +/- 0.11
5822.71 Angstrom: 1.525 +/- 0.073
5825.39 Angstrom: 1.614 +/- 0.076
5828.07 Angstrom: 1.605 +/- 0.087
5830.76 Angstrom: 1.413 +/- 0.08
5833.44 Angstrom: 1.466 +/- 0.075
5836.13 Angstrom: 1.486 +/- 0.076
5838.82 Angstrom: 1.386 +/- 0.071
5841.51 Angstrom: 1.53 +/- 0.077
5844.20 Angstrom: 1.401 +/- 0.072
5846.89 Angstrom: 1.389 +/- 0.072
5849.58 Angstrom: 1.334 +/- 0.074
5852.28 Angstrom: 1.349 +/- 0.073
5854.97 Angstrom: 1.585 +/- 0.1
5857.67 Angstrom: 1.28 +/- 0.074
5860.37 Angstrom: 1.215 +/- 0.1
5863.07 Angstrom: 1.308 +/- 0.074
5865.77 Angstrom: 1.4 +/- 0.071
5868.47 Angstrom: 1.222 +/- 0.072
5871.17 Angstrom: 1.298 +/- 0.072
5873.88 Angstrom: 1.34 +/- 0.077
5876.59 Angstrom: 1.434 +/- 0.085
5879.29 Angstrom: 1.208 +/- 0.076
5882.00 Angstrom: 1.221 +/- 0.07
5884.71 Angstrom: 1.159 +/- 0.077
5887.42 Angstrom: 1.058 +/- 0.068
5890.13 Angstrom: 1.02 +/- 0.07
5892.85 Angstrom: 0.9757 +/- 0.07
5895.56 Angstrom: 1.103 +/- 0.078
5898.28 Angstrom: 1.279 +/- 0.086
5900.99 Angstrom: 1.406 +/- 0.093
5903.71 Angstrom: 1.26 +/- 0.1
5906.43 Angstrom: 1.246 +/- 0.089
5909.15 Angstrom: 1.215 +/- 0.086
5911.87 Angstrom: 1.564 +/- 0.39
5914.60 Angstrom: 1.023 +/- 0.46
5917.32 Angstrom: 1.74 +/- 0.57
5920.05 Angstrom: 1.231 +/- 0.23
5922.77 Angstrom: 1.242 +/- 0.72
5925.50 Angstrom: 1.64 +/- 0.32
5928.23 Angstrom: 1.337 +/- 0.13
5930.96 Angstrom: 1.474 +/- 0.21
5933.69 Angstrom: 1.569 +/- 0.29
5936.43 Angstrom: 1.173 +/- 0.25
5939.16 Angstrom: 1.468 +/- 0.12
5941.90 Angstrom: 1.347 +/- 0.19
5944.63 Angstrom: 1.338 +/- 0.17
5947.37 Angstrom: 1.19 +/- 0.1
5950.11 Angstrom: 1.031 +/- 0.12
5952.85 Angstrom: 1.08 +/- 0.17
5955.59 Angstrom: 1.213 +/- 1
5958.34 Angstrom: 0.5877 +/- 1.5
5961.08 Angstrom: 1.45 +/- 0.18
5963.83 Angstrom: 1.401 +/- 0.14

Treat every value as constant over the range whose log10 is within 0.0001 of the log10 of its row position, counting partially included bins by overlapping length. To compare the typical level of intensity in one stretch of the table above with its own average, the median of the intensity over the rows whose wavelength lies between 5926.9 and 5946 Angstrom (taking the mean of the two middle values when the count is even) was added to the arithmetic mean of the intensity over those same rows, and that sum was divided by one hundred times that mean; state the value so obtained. 0.0197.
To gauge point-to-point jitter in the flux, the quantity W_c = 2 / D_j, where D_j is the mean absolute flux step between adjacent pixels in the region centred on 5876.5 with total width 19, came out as 23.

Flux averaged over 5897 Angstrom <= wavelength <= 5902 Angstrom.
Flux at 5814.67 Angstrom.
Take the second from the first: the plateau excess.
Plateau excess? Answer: -0.1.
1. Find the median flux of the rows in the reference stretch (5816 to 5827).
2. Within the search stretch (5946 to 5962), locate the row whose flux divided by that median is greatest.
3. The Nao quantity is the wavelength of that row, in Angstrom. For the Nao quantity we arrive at 5961.08 Angstrom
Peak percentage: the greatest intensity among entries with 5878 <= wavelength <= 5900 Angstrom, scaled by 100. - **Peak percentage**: 128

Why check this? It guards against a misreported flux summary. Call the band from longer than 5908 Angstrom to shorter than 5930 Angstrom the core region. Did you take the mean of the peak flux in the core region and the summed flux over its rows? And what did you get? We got 6.4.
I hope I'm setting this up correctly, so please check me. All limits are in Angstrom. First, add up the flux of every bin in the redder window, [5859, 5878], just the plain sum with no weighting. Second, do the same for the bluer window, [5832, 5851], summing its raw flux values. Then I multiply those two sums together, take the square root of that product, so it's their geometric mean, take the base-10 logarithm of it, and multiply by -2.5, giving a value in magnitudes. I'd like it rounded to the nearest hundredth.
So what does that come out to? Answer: -2.46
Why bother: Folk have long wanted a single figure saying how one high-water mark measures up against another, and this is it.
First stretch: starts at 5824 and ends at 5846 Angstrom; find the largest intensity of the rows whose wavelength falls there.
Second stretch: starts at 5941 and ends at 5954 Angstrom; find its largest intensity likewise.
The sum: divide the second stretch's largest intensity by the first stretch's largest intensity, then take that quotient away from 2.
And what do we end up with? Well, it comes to 1.17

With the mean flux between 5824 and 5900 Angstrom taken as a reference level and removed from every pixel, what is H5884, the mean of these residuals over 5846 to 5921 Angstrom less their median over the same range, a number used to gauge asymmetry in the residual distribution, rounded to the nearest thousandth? 0.011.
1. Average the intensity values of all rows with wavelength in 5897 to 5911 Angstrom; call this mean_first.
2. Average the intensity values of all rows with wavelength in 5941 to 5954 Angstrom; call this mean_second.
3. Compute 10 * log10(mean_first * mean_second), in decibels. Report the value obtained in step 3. 1.9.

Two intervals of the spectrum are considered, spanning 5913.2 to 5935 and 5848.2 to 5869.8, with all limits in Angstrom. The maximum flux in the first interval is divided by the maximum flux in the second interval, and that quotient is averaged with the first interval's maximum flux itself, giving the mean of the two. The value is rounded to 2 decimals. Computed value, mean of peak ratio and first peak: 1.42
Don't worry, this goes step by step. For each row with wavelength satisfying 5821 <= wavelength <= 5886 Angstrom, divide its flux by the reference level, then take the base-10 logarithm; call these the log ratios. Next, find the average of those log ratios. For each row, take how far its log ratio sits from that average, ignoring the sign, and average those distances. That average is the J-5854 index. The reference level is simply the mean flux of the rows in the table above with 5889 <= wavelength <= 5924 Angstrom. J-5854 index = 0.03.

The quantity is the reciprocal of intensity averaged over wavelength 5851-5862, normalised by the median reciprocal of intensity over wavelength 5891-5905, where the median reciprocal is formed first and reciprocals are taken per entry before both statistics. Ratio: 0.94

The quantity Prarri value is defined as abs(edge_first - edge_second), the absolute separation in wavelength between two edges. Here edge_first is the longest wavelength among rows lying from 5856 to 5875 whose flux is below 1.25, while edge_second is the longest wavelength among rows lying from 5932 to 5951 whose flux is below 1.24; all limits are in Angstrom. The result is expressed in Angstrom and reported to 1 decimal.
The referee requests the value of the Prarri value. 81.6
